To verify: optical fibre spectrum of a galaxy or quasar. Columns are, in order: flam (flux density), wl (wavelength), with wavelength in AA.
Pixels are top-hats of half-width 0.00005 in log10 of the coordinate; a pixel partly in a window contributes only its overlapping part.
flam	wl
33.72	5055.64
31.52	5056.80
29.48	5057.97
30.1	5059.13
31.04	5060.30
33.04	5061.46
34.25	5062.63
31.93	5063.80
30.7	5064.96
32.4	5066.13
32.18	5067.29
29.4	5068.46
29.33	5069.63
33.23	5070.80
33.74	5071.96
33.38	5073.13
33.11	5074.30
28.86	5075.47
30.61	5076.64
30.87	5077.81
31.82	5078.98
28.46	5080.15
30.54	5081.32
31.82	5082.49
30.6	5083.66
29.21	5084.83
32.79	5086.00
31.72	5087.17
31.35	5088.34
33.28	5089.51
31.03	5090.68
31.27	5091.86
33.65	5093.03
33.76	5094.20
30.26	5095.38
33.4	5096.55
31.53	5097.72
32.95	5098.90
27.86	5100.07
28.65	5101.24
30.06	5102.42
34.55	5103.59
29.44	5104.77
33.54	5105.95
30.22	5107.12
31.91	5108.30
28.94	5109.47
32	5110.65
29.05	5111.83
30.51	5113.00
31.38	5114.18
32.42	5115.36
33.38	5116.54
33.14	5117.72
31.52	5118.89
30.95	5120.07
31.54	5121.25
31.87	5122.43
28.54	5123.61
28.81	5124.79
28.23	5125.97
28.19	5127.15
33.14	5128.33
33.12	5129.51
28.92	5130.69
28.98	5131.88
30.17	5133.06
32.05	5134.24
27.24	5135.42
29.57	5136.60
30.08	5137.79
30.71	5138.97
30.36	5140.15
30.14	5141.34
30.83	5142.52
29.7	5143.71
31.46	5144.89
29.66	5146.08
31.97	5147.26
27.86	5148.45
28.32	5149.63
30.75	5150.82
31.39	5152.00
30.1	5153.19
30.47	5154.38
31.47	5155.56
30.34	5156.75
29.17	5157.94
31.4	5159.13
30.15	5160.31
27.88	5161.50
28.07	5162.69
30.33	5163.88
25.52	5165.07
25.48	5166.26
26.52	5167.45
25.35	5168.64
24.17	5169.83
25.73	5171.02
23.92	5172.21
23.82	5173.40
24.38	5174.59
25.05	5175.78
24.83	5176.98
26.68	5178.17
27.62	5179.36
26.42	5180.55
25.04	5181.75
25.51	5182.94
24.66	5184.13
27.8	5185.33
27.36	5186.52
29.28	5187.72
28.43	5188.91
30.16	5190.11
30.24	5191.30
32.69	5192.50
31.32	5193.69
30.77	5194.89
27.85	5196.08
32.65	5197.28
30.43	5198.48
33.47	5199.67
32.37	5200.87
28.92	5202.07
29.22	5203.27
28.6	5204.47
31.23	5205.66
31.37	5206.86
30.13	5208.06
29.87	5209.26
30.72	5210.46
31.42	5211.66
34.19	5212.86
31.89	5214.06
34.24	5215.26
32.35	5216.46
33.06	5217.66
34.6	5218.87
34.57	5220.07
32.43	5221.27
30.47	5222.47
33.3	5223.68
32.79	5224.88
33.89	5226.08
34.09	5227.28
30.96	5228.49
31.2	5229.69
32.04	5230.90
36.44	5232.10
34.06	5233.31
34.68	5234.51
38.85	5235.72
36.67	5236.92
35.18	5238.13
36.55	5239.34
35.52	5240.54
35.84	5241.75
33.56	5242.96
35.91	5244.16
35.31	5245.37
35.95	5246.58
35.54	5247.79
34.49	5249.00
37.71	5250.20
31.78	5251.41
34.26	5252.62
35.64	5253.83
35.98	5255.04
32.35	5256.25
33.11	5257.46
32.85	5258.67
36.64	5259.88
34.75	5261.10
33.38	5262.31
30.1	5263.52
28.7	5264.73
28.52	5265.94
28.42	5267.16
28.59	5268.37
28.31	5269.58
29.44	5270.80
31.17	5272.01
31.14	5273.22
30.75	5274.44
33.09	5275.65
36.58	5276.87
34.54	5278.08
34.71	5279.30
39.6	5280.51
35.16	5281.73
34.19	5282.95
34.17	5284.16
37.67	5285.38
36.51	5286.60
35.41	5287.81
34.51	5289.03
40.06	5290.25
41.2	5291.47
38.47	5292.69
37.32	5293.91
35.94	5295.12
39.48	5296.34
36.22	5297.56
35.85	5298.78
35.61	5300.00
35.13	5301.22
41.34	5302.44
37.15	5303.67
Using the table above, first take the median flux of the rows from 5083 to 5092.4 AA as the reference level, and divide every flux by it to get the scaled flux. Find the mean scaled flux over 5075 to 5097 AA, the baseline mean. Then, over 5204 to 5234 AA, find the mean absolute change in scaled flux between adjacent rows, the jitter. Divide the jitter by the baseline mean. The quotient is 0.049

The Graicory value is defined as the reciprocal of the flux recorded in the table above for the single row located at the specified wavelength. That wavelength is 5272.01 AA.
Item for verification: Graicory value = 0.0321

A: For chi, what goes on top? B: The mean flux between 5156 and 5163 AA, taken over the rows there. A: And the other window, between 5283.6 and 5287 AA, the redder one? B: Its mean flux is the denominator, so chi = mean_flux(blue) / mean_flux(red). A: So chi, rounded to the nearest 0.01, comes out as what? 0.82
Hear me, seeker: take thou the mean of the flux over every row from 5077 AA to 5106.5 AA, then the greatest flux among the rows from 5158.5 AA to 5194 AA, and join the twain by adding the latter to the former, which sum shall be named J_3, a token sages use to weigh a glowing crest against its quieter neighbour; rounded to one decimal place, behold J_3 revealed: 64.1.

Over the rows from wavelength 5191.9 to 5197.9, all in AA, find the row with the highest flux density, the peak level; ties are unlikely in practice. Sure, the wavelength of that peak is 5192.50 AA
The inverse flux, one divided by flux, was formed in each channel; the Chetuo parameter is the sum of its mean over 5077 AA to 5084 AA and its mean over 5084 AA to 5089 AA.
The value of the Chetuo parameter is 0.0647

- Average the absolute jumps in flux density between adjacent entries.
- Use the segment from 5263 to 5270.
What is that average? 0.43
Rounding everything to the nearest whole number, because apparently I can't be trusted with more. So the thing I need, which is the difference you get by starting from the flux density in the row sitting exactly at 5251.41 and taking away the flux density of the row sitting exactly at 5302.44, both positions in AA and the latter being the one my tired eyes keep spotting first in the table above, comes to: -10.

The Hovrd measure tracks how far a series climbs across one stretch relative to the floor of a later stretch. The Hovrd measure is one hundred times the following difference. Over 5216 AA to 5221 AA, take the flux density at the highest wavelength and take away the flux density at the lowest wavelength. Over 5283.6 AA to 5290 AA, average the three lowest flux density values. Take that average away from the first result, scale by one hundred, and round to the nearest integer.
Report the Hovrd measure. -3248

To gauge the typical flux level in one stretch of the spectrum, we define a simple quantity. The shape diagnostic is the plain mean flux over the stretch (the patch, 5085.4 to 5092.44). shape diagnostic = 31.9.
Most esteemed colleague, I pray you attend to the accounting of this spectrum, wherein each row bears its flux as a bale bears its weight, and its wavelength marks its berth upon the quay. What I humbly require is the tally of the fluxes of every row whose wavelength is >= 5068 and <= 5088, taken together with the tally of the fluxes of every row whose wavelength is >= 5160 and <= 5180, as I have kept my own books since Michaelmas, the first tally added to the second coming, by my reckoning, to 975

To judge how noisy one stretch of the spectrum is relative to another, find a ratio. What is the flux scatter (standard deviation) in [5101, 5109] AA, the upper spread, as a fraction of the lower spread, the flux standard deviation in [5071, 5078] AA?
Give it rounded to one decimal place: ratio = 1.1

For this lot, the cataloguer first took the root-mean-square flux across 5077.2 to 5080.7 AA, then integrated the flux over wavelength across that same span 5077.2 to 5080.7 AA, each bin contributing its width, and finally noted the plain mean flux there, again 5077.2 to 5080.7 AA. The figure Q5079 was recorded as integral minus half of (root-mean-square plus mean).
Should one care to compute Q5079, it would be 76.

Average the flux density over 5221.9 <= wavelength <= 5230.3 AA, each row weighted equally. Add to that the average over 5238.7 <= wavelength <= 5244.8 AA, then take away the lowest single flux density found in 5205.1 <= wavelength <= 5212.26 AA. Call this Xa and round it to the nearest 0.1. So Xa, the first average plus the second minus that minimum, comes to 38.0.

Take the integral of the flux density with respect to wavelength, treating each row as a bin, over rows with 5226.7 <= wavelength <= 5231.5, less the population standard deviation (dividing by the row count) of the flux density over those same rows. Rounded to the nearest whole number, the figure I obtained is 153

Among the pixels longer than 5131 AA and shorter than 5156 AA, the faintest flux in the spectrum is 27.24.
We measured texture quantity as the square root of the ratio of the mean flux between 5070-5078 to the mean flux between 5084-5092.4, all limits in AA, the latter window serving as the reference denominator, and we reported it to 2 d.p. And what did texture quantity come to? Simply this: 1.01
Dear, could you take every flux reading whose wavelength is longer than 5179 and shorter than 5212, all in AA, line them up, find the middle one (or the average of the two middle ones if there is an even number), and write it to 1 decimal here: 30.0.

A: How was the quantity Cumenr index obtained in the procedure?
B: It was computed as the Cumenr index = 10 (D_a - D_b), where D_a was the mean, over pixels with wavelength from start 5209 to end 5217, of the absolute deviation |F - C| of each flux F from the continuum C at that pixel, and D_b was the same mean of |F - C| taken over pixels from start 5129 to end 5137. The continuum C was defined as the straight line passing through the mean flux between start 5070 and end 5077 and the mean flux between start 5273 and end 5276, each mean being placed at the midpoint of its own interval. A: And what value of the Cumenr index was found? -11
